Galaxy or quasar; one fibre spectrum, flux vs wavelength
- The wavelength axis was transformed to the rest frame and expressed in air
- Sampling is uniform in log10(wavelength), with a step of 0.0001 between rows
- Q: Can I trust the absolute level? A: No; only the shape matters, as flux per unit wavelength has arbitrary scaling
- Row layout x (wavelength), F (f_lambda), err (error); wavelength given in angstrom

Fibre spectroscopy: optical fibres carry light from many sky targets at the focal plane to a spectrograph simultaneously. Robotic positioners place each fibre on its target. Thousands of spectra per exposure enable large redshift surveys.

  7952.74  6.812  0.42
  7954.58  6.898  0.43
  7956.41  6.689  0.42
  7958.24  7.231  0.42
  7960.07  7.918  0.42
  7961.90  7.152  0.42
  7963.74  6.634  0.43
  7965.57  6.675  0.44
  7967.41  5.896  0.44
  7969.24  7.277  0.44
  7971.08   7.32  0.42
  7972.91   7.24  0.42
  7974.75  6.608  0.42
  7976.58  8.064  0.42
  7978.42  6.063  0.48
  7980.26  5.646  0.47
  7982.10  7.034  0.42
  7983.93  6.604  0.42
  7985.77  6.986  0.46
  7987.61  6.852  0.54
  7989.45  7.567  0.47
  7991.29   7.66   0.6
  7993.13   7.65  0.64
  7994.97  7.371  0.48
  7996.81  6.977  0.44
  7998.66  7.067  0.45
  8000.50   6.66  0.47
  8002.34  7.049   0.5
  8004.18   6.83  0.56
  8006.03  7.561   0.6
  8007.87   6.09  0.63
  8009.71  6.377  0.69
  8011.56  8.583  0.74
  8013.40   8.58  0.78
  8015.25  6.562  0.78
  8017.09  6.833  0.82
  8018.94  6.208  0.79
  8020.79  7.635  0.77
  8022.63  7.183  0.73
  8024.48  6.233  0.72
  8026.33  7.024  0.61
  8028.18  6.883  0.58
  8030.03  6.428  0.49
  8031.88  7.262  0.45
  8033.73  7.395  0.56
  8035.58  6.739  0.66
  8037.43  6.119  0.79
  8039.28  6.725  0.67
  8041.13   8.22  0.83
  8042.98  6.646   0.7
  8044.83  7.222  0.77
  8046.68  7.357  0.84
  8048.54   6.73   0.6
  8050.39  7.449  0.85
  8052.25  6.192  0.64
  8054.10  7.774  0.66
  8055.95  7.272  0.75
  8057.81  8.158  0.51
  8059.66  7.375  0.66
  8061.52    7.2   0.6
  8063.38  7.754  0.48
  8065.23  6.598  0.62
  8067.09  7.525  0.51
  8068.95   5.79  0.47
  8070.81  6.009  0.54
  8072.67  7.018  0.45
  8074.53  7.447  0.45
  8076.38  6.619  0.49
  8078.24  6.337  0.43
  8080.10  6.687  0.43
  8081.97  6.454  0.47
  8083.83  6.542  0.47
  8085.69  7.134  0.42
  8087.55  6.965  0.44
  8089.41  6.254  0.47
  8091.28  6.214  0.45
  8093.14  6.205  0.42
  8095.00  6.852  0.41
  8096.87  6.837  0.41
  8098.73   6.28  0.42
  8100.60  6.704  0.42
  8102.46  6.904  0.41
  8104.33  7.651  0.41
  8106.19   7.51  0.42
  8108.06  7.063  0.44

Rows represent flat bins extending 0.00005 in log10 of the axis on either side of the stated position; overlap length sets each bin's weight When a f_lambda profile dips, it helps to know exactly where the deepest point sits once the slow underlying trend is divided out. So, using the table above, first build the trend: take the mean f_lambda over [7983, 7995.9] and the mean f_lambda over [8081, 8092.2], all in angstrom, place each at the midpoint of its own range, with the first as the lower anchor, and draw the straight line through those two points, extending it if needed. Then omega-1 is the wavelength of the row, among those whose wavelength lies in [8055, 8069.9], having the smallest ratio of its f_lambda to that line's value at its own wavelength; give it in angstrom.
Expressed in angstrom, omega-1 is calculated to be 8068.95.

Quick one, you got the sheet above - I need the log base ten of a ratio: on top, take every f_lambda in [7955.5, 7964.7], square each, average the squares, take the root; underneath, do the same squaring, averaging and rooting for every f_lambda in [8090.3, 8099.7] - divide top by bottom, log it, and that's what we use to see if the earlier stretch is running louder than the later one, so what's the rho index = 0.04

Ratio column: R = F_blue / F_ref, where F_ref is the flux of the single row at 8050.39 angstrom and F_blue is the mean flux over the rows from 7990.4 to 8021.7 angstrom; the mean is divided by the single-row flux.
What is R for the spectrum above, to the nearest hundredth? 0.96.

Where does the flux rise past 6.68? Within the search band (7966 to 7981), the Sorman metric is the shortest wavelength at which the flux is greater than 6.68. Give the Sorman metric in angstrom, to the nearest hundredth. 7969.24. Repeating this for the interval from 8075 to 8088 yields 8080.10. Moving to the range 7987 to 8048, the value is 7987.61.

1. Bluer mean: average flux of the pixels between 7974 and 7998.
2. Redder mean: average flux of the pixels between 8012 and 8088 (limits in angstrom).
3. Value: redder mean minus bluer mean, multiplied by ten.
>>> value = -0.2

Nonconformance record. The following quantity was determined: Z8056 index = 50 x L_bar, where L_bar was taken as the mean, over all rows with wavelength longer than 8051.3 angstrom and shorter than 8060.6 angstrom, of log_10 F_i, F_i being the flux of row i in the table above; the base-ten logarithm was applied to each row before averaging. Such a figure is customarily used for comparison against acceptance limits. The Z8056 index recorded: 43.2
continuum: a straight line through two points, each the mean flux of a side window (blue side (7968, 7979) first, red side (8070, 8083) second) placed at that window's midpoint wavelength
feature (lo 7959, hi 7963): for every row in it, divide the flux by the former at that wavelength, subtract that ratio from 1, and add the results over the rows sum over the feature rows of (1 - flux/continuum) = -0.11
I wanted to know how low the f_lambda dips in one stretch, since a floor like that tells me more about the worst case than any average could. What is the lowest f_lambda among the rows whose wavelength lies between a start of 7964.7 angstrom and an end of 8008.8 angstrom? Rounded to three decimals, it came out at 5.646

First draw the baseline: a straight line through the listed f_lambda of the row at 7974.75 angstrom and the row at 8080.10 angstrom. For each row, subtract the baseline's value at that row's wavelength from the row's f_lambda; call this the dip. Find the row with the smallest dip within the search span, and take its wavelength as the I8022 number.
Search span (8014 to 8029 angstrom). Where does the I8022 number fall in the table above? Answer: 8018.94 angstrom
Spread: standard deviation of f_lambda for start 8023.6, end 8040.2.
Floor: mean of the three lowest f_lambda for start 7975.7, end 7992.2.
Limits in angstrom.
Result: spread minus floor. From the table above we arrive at -5.7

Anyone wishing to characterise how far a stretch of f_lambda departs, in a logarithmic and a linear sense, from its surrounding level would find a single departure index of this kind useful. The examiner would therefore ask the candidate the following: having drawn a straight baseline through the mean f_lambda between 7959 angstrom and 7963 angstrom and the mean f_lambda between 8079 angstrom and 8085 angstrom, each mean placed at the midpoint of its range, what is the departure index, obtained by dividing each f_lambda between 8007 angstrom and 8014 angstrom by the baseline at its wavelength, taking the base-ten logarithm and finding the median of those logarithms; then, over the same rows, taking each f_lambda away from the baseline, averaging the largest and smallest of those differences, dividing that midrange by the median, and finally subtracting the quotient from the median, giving 13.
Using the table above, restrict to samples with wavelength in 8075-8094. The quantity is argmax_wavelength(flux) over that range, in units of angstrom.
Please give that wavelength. 8085.69 angstrom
